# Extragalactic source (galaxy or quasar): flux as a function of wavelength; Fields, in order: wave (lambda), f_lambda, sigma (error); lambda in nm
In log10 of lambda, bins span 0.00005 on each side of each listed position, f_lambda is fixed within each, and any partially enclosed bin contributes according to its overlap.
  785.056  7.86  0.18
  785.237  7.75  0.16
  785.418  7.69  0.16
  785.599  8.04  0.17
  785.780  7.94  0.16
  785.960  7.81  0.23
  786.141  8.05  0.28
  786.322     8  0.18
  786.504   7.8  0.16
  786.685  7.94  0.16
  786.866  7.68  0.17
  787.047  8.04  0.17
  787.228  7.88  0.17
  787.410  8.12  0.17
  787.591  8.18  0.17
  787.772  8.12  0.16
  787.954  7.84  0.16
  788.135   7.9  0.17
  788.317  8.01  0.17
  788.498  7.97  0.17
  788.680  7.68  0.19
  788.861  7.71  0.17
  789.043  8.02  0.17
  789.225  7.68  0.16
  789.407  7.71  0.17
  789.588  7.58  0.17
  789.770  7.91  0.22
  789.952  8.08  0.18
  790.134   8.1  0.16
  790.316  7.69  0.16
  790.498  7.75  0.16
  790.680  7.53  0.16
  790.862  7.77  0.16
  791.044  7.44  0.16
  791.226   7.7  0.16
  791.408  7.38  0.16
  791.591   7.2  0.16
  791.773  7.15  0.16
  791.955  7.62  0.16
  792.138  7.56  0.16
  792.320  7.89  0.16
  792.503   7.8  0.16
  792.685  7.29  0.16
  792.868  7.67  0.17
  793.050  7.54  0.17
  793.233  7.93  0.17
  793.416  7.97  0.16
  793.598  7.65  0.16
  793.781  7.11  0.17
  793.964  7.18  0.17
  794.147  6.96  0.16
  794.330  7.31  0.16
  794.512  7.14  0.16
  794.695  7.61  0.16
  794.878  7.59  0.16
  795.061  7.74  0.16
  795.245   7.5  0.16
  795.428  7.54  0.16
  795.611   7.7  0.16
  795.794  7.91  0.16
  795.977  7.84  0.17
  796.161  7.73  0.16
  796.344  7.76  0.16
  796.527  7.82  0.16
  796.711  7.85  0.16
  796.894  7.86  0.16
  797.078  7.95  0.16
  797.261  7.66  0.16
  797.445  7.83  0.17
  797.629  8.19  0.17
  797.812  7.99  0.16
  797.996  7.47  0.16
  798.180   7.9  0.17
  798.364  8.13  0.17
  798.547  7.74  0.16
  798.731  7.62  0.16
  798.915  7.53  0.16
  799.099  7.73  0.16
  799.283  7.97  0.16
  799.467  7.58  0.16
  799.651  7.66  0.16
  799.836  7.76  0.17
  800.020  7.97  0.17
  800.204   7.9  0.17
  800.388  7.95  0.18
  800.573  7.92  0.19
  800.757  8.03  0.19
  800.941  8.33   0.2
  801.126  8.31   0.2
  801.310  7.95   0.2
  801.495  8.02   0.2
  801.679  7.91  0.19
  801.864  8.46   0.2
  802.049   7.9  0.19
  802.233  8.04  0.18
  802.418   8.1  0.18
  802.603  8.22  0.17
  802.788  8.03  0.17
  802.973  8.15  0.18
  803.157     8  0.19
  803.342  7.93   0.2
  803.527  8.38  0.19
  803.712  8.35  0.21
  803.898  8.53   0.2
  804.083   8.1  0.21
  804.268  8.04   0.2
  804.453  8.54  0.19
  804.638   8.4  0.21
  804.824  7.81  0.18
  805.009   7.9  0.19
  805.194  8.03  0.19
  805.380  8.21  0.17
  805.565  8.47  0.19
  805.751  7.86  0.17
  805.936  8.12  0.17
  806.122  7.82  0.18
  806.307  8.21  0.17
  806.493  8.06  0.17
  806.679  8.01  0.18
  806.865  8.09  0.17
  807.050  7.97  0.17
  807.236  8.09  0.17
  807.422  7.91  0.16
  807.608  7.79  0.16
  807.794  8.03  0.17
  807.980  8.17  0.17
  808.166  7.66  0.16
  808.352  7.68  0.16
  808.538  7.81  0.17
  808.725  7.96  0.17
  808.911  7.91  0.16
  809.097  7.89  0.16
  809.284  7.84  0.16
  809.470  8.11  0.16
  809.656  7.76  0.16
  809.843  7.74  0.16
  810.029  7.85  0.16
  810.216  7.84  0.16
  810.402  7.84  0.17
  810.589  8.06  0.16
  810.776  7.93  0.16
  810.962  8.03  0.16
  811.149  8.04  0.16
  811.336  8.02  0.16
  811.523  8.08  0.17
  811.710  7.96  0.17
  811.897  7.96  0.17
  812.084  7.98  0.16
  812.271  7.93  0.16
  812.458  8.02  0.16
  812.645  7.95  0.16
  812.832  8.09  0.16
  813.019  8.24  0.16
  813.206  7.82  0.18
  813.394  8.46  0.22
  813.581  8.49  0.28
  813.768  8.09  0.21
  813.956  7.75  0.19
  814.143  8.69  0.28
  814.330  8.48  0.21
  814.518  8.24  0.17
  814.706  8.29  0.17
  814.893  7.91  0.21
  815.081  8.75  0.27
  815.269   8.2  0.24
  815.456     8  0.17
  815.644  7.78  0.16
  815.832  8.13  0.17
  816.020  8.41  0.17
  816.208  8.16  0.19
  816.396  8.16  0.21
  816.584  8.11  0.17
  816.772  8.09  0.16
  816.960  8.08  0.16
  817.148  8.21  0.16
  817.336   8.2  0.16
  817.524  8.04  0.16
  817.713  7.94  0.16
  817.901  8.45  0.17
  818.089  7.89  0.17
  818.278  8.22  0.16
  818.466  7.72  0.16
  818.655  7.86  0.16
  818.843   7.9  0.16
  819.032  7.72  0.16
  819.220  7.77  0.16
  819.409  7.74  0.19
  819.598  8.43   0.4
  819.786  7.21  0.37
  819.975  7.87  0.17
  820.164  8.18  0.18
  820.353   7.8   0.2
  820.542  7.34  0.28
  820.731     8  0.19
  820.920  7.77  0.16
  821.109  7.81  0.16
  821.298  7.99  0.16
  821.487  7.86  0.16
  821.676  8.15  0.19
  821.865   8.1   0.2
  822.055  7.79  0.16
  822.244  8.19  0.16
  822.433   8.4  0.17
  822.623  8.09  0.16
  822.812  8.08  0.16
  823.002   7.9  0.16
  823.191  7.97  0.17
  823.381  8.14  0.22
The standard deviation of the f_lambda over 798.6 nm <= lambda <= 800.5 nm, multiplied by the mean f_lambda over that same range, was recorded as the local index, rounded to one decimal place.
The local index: 1.3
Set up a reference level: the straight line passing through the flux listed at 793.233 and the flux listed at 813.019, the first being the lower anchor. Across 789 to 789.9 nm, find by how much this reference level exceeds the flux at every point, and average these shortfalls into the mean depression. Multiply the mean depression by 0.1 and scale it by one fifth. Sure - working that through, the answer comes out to 0.0018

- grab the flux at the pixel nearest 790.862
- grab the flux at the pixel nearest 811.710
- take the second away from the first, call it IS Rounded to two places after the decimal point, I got -0.19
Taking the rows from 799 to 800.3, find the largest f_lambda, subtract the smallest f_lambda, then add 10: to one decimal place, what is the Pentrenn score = 10.4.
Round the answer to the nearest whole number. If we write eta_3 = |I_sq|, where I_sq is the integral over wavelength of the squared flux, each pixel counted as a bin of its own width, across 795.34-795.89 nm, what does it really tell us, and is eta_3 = 33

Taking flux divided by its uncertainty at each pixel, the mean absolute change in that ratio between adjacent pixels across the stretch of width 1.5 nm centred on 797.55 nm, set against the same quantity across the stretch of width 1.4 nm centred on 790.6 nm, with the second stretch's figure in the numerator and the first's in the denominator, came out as 1.3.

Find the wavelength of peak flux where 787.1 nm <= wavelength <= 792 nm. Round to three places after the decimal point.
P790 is 787.591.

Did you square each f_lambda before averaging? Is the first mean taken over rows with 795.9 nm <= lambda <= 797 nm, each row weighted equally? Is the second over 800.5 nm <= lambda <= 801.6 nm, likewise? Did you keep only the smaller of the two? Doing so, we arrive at 61.0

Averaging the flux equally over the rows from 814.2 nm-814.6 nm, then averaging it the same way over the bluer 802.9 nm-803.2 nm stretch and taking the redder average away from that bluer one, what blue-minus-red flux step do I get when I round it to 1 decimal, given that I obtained -0.3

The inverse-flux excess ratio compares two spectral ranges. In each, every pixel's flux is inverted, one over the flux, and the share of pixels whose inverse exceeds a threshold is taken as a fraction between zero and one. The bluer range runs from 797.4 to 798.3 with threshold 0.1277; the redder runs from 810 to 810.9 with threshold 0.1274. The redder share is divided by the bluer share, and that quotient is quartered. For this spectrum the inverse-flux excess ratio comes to 0.250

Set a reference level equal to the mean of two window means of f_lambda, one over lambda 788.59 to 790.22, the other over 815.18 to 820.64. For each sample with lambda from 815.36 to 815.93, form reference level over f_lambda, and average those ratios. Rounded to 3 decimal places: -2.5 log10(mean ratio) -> 0.008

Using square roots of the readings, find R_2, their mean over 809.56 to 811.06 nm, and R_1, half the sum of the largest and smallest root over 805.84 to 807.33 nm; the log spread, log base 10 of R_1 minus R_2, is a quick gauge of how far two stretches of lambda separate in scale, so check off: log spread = -1.6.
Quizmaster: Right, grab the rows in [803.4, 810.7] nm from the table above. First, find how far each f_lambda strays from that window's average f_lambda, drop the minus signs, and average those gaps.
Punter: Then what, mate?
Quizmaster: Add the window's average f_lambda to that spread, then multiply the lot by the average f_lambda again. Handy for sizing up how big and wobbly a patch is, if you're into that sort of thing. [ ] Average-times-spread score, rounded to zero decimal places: 66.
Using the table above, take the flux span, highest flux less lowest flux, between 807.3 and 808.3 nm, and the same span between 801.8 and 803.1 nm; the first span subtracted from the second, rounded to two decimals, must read 0.05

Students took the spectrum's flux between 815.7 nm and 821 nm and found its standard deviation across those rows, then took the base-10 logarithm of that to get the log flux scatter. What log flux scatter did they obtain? -0.54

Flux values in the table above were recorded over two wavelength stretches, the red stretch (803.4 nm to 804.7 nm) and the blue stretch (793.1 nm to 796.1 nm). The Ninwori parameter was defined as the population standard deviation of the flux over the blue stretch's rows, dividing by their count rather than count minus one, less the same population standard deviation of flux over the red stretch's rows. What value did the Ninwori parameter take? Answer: 0.13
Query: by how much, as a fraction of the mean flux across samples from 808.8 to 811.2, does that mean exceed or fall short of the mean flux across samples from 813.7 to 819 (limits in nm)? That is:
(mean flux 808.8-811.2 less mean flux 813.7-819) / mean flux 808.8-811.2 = -0.028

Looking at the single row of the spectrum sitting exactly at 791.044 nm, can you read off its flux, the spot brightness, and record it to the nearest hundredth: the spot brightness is 7.44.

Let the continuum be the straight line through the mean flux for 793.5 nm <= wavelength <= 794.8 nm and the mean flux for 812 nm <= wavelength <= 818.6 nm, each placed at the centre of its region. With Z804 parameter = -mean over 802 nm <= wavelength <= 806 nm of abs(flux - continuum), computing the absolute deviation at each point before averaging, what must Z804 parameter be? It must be -0.46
